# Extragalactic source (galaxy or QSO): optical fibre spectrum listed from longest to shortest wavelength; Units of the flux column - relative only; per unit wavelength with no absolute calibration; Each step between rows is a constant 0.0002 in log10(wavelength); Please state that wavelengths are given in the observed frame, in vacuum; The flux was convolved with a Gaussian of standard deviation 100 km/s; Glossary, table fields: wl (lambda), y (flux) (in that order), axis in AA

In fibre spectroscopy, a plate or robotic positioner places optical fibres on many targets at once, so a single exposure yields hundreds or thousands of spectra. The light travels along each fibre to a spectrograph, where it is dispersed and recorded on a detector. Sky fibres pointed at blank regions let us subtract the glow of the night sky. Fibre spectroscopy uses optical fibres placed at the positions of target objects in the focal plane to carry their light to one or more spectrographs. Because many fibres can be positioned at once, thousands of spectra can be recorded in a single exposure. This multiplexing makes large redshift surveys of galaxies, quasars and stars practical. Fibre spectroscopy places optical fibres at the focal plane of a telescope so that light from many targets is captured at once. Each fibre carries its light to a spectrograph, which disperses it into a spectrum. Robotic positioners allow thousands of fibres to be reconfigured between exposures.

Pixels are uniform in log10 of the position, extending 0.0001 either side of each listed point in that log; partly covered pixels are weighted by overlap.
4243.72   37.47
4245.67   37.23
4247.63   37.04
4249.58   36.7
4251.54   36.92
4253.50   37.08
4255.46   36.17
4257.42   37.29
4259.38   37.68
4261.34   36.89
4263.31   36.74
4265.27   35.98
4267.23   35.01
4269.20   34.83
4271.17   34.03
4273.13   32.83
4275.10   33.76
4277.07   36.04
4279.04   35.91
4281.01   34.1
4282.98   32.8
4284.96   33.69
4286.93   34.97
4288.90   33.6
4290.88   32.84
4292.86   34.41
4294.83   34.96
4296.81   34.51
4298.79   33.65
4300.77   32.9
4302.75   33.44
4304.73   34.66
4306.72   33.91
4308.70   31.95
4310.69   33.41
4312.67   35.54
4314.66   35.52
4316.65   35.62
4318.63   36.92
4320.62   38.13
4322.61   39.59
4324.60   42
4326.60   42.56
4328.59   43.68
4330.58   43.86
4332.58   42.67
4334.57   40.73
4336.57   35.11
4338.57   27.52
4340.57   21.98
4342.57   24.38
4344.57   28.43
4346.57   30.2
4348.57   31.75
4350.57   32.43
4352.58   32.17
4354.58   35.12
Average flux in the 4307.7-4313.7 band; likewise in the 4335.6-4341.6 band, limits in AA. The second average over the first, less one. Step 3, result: -0.16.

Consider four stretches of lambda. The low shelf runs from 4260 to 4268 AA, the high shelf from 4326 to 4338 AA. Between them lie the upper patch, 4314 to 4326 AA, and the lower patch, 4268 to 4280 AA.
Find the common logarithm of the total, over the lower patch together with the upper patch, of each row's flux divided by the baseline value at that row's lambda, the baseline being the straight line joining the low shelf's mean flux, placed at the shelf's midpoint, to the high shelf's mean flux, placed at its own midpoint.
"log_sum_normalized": 1.05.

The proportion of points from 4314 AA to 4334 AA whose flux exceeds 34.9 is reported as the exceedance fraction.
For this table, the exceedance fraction 1.0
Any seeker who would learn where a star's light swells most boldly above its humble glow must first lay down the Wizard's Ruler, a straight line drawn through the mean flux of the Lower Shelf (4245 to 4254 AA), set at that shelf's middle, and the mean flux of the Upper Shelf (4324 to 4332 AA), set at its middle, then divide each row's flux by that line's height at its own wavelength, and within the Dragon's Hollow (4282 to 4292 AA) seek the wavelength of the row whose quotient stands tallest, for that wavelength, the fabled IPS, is 4286.93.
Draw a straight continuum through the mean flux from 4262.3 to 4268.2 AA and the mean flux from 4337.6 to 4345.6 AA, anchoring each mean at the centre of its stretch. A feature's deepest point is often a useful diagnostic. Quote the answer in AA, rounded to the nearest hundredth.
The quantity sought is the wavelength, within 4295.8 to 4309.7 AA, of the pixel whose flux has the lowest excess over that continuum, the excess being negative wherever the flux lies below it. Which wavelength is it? 4300.77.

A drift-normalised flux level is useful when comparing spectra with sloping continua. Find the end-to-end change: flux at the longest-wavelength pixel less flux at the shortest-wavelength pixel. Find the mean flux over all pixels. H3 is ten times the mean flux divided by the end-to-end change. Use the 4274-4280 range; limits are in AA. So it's 164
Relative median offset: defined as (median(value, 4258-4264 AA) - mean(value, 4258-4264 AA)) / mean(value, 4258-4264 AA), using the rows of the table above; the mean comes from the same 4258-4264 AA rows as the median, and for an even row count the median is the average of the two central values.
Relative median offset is -0.006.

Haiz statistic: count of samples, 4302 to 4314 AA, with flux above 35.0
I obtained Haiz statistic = 1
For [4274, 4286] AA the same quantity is 2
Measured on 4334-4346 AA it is 2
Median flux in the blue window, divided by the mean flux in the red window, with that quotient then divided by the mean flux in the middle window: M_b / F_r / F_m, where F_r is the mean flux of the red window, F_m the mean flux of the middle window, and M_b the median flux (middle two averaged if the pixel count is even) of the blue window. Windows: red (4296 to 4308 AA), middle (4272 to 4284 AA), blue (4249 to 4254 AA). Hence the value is 0.032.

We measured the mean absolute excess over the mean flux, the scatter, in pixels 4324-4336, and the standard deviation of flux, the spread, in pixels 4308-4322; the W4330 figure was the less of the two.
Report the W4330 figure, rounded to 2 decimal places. 0.82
